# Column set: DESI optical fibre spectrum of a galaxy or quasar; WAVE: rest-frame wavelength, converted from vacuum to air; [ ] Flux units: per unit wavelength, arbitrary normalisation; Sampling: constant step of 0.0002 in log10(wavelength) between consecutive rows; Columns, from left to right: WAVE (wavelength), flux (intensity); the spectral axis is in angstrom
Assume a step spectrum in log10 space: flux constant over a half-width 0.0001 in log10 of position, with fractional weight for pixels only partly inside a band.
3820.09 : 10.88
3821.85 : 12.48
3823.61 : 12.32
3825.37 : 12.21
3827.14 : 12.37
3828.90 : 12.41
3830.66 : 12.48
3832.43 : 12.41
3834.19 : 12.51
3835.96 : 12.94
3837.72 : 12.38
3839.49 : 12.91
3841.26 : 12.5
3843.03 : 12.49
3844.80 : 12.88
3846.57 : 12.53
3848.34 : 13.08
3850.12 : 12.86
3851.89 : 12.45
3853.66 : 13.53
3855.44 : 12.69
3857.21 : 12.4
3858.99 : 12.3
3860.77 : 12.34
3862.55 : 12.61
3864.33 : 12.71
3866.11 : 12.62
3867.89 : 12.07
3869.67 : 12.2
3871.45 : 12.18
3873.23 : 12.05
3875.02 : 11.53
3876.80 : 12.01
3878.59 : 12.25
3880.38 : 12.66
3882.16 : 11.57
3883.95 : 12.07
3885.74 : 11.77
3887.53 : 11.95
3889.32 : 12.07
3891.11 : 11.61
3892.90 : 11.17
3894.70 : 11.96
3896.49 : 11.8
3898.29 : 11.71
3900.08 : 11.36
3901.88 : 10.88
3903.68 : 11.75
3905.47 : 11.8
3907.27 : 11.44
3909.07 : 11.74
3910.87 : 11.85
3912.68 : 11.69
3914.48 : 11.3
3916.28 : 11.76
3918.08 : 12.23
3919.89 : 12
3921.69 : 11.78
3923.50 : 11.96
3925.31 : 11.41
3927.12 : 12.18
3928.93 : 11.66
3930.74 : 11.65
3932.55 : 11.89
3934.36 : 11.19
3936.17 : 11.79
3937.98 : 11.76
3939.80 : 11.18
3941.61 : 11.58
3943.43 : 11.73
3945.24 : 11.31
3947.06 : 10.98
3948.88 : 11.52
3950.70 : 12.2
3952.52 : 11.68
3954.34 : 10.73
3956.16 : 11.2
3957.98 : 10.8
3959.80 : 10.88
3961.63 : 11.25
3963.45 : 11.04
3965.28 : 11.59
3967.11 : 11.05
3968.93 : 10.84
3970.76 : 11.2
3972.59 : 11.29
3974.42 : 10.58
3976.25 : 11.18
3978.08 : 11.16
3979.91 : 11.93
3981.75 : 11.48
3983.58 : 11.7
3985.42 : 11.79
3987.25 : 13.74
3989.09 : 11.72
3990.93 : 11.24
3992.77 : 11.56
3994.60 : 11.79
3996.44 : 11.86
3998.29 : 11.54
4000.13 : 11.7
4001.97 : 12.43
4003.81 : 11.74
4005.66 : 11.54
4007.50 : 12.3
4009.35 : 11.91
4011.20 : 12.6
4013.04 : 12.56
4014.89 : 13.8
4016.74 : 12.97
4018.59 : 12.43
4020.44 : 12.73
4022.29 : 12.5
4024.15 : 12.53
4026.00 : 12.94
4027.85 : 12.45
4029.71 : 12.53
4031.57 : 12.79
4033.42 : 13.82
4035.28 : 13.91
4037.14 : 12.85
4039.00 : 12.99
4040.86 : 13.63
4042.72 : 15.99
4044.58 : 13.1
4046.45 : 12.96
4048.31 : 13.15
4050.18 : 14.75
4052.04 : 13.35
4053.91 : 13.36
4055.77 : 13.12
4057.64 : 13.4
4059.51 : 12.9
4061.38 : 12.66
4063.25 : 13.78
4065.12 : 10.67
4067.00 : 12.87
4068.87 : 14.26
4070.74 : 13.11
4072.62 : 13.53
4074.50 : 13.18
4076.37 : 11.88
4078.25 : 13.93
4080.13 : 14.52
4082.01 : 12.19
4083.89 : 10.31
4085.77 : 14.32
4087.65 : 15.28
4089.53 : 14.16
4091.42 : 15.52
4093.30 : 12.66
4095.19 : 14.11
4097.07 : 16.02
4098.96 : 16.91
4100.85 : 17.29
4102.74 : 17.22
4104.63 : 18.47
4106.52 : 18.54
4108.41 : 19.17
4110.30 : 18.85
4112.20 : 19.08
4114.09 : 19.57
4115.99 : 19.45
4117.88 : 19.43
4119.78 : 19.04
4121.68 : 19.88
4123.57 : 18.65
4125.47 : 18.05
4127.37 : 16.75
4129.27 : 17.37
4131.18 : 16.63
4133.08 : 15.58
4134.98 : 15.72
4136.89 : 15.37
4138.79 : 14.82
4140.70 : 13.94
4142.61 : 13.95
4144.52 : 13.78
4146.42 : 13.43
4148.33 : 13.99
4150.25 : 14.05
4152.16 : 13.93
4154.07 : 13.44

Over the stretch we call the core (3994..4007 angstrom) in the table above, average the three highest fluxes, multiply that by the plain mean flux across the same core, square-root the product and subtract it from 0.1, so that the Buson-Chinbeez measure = -11.8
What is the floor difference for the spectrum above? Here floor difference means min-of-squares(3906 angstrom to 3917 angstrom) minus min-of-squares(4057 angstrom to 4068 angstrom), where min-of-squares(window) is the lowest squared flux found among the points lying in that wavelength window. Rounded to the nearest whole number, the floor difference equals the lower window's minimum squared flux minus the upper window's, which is 14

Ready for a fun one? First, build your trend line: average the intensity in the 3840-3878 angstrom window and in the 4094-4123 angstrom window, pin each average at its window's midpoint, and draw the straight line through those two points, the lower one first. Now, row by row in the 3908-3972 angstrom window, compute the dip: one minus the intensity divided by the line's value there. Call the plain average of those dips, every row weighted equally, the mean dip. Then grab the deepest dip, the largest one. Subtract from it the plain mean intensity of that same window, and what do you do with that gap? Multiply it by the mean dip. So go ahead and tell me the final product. -2.20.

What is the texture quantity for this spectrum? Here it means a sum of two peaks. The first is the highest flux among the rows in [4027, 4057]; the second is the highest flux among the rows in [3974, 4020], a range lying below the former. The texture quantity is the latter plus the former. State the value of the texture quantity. 29.8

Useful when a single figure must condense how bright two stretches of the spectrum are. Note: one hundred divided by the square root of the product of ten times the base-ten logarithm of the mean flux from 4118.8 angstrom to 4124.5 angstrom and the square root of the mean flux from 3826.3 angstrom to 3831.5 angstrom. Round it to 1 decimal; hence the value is 14.9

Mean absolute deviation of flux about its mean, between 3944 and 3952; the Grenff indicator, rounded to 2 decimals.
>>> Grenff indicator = 0.36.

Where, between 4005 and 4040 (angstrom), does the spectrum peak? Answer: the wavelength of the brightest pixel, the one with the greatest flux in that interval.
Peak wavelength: 4035.28 angstrom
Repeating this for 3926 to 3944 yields 3927.12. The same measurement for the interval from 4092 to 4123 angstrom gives 4121.68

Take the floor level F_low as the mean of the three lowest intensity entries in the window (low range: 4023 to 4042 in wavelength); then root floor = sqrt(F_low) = 3.54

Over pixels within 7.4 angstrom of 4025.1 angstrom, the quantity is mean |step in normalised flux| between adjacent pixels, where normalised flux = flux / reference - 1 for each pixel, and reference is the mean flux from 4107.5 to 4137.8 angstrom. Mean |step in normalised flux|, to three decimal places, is 0.014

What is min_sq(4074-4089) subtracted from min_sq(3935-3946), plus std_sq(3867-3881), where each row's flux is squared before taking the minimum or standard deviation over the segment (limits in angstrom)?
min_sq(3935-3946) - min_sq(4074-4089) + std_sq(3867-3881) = 26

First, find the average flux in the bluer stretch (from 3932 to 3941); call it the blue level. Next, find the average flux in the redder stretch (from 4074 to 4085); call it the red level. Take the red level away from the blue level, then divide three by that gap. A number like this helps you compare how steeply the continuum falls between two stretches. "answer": -2.7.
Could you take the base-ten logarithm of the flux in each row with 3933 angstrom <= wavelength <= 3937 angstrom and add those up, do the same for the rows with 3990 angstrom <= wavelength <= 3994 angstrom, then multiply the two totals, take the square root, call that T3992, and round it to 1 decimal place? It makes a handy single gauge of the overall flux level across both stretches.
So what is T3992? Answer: 2.1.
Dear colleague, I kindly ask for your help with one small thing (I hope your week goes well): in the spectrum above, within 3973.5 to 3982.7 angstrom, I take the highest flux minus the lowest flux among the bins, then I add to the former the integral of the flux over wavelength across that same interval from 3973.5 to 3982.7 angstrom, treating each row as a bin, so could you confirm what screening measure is 105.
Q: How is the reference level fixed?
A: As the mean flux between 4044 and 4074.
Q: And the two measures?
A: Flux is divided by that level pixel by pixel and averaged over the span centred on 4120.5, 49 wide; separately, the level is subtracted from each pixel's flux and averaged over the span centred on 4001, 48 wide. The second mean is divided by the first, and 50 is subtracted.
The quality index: -50.8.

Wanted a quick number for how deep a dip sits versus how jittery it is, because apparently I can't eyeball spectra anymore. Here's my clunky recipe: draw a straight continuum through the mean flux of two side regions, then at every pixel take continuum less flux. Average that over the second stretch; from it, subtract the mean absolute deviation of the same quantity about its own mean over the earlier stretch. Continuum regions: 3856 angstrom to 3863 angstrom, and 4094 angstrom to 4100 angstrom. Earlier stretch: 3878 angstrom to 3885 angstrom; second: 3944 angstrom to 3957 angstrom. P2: 1.9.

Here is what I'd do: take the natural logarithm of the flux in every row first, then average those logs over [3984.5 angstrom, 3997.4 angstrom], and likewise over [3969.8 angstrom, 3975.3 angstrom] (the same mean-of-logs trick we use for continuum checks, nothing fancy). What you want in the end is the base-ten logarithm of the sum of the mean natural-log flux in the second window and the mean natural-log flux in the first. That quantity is 0.69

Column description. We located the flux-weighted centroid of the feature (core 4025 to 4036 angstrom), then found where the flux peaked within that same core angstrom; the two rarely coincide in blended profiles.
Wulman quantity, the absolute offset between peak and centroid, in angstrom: 4.5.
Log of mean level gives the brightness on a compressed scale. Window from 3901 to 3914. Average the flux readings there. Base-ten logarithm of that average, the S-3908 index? 1.06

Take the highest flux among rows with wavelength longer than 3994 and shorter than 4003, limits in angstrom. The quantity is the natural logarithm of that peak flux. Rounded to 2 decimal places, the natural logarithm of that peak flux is 2.52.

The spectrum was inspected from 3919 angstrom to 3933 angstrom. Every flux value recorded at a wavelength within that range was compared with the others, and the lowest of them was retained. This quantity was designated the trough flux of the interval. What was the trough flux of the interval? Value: 11.41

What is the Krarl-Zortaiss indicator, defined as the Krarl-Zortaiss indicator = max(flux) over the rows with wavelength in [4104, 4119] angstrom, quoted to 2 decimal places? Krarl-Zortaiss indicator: 19.57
